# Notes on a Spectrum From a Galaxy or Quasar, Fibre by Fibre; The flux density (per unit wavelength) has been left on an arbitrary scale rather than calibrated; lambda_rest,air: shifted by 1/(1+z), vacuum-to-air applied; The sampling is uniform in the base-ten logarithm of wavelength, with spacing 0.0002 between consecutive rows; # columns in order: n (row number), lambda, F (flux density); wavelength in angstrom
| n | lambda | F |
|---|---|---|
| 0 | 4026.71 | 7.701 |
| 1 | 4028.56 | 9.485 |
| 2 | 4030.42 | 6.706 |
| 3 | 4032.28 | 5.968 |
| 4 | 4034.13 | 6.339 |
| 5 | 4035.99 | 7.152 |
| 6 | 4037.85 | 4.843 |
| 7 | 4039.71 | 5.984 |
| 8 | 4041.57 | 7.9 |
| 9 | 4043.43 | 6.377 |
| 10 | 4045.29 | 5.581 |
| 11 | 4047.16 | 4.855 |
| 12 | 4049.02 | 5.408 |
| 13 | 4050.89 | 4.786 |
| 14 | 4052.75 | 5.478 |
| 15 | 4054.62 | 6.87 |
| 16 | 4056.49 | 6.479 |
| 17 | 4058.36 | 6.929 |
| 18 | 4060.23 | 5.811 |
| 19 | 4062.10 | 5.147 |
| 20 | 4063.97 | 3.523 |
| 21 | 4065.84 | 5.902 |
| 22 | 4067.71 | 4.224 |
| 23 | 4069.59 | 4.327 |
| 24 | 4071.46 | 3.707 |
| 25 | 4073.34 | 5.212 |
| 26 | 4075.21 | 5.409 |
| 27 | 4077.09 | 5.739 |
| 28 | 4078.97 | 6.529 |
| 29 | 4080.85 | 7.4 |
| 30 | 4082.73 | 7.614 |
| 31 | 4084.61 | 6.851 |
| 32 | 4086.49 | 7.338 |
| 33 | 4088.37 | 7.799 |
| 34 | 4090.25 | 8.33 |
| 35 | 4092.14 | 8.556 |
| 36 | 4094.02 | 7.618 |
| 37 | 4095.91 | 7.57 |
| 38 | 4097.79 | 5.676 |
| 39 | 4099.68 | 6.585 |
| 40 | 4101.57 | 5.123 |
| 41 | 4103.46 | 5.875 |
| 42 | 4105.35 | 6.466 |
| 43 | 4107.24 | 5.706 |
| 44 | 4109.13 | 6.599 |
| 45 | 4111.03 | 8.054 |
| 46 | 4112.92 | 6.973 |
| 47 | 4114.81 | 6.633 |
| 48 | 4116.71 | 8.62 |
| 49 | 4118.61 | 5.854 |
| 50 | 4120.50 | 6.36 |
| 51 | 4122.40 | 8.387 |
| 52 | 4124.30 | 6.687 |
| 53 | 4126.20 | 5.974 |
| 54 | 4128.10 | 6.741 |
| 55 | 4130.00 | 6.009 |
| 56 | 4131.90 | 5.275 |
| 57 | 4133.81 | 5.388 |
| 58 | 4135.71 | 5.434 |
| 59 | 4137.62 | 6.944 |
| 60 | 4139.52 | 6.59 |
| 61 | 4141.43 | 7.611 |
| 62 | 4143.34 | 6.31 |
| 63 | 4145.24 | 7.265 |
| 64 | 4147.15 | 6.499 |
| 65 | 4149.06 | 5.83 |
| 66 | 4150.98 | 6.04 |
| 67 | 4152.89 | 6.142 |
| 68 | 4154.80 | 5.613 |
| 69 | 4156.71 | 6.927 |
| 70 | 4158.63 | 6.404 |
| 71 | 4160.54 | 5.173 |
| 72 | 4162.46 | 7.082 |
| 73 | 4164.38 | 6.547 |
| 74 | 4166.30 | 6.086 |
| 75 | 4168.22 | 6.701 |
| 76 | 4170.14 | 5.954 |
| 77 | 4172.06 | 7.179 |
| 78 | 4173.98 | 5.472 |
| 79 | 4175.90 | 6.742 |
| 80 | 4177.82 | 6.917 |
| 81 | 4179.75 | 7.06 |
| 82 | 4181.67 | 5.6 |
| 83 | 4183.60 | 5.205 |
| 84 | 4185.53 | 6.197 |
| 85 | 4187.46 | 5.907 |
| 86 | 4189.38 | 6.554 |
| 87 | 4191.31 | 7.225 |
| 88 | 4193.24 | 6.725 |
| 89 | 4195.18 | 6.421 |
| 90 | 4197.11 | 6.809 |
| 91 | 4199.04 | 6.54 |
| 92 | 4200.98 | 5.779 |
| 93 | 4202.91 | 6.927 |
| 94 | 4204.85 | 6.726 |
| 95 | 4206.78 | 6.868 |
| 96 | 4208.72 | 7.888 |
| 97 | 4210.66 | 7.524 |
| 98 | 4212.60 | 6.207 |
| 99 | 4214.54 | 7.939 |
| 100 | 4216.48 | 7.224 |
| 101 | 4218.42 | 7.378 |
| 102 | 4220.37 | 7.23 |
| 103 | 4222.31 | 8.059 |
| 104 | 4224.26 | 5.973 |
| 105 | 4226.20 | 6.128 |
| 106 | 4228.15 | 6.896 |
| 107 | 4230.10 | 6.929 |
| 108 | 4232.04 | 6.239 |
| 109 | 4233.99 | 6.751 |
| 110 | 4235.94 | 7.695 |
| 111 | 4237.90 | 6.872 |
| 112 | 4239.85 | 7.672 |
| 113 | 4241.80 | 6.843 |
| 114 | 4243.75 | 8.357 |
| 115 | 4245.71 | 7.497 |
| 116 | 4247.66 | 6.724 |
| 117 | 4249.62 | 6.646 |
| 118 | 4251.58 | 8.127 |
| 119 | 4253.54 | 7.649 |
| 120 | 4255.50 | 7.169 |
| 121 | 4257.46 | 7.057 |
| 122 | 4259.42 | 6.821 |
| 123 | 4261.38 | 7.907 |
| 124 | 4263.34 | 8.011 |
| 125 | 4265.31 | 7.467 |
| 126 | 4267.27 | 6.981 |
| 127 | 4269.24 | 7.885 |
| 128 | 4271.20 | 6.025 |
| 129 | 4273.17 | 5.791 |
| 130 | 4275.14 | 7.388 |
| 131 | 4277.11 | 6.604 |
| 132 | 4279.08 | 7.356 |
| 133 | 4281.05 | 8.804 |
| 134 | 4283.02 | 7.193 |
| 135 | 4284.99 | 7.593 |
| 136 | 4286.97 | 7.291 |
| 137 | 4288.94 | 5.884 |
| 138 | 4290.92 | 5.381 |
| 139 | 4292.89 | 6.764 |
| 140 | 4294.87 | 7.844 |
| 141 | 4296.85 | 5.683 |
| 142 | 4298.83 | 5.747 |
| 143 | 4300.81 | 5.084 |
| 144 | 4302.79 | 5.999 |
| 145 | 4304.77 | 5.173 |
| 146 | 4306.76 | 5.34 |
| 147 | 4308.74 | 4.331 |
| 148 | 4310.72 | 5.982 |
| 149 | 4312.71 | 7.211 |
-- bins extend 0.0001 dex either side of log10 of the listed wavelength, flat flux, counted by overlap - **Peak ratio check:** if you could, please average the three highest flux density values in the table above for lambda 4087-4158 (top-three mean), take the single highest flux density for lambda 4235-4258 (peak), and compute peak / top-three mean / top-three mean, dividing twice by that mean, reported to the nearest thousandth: 0.115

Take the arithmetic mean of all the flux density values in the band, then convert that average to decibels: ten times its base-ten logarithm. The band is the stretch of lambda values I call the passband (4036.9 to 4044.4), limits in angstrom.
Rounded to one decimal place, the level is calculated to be 8.0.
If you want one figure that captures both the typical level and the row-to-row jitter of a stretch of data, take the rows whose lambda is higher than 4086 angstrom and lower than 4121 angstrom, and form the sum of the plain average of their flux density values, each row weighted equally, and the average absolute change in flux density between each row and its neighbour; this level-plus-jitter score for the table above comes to 7.91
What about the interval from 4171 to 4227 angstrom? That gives 7.42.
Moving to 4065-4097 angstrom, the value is 7.09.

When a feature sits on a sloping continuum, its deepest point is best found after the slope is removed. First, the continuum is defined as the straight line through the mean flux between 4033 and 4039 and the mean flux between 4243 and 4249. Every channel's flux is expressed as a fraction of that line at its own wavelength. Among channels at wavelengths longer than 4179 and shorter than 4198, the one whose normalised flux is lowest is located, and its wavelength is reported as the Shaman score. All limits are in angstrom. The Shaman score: 4183.60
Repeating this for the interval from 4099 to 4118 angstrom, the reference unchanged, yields 4101.57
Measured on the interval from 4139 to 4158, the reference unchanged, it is 4154.80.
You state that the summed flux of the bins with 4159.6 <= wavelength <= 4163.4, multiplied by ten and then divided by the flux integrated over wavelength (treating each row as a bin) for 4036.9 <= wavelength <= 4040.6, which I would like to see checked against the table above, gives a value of 6.1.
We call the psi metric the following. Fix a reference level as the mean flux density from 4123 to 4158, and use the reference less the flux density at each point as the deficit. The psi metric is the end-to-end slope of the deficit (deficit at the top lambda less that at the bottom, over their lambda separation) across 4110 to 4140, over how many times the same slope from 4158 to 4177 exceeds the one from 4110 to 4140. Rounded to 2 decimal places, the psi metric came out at -0.13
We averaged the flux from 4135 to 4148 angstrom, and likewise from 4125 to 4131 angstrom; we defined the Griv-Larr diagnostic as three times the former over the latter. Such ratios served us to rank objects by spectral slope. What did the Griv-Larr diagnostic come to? 3.2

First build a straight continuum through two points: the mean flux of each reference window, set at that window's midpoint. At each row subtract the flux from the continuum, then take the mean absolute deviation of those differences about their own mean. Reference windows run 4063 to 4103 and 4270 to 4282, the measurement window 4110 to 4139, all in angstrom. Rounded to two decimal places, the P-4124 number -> 0.82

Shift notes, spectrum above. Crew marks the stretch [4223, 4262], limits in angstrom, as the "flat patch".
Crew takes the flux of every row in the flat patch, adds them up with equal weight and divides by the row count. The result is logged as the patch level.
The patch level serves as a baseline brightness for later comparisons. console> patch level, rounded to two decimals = 7.10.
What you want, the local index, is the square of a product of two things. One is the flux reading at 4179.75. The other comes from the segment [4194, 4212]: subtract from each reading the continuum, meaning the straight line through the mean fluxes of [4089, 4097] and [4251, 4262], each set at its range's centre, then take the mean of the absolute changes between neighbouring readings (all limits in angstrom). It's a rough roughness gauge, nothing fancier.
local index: 14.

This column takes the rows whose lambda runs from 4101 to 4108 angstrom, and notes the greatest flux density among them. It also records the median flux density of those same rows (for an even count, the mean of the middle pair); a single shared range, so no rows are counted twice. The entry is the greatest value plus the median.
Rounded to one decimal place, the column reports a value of 12.3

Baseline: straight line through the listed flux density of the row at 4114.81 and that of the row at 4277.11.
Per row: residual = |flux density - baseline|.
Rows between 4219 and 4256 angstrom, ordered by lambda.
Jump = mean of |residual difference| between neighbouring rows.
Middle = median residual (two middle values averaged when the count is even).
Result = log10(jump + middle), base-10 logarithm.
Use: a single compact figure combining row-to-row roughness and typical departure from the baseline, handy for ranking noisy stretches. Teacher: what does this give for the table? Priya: 0.08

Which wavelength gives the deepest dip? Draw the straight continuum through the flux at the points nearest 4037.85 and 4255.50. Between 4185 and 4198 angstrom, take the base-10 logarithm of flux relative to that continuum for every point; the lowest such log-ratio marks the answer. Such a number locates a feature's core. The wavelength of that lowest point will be 4187.46 angstrom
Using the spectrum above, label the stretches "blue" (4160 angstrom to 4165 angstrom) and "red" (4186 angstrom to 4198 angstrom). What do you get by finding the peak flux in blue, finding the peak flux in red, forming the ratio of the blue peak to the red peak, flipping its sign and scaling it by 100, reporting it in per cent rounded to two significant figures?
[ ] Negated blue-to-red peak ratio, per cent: -98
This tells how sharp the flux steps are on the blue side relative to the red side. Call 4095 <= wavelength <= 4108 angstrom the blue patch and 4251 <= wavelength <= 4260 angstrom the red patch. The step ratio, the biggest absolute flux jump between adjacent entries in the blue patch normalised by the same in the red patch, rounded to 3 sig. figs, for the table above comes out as 3.95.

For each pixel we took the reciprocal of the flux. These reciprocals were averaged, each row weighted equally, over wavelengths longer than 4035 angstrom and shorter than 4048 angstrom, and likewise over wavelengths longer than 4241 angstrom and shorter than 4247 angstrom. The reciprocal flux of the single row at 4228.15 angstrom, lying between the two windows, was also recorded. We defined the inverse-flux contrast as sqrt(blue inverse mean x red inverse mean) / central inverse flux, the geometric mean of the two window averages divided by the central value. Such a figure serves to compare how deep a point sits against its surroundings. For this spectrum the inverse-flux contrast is 1.03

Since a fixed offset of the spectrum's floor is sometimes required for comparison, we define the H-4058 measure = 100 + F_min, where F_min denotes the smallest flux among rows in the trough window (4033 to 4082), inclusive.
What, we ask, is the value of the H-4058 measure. 103.5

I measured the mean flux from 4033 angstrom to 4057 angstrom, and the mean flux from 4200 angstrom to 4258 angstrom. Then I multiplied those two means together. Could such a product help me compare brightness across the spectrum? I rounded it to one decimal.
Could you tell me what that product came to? 42.6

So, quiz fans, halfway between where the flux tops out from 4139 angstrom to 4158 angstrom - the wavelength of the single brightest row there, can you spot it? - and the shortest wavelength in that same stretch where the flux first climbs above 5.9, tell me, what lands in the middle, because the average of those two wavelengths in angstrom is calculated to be 4140.5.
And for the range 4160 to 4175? 4167.3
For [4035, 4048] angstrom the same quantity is 4038.8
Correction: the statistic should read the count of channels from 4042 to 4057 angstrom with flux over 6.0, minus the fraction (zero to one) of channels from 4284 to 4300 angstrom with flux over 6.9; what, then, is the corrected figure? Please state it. 2.6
